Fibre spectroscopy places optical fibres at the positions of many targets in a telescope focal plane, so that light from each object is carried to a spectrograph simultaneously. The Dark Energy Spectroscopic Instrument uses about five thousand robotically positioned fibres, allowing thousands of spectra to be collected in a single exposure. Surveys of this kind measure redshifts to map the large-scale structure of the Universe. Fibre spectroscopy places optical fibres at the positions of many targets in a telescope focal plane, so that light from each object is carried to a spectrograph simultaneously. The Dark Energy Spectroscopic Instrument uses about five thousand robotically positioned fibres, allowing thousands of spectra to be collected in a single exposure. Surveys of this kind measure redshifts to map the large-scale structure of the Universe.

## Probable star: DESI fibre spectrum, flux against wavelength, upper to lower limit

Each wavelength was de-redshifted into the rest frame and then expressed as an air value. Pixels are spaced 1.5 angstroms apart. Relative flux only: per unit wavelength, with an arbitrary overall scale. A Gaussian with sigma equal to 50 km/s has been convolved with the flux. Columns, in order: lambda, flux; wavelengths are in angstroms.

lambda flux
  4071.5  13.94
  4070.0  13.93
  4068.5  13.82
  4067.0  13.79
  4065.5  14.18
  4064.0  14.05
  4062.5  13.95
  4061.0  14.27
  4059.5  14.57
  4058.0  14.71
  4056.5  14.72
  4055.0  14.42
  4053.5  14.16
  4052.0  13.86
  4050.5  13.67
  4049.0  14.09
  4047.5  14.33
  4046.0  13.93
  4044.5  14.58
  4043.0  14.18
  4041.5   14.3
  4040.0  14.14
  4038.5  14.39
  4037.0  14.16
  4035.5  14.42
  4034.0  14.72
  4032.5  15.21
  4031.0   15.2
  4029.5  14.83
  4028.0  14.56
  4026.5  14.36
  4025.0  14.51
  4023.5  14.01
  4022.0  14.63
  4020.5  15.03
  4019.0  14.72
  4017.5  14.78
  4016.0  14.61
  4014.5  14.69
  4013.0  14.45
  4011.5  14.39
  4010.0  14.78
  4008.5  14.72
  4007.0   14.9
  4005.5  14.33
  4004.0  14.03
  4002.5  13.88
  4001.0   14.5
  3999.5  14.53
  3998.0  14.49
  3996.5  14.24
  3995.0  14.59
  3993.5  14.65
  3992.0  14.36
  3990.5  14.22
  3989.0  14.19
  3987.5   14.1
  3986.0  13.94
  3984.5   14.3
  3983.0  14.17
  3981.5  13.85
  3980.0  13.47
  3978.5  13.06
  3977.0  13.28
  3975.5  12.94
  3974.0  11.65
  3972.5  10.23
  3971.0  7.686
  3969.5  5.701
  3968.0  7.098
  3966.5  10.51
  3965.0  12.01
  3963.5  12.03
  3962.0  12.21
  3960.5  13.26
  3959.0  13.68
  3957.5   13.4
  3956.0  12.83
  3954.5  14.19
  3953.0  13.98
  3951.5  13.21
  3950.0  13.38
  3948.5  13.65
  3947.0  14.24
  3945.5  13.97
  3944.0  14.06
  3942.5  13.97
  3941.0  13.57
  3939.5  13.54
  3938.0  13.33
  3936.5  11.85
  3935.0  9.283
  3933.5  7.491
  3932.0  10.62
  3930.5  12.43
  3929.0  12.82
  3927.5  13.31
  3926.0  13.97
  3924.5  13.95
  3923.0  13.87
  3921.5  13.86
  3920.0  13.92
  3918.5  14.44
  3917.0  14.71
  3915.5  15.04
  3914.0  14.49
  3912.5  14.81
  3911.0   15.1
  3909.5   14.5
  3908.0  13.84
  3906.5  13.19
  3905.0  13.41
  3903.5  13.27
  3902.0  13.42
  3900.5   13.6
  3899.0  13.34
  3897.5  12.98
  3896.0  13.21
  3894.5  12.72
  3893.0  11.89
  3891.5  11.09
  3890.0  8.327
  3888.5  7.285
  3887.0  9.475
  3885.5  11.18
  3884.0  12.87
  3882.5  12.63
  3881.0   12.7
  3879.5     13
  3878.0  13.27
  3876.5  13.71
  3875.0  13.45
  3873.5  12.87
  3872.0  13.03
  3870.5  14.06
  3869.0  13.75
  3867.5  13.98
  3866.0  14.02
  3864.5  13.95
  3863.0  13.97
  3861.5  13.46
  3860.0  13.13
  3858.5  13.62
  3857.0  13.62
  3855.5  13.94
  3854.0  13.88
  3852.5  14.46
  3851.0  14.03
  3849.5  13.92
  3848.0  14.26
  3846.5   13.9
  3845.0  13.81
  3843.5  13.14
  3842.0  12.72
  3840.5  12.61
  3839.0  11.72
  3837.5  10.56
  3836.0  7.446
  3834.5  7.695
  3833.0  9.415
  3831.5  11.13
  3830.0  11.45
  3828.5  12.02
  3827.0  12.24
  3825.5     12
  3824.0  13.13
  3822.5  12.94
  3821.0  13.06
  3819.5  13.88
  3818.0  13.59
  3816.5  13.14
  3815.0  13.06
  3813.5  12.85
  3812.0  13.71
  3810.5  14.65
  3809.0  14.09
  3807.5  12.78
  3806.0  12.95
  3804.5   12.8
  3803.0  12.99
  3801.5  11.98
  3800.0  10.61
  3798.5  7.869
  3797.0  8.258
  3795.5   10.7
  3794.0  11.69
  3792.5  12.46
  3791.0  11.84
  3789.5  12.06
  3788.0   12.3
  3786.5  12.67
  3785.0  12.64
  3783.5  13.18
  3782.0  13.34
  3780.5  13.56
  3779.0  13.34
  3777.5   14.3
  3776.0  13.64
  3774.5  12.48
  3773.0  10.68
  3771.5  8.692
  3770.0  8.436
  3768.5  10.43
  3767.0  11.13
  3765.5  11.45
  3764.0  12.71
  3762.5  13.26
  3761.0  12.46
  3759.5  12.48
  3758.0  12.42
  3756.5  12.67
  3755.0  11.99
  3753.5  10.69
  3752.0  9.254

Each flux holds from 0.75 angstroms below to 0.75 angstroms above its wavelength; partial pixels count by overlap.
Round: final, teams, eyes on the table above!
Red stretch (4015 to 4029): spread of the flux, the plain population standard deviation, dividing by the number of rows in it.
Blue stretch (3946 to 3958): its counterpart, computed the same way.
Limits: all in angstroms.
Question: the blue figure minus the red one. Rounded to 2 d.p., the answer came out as 0.20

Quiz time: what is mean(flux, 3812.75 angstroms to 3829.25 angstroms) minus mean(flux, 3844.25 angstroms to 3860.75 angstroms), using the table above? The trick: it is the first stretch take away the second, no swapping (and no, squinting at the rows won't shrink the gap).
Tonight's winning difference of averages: -1.0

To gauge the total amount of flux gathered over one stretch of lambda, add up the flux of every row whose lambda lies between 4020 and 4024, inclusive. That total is 43.7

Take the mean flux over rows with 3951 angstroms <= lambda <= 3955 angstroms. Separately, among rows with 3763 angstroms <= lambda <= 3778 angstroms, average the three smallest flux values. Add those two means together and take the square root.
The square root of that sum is 4.79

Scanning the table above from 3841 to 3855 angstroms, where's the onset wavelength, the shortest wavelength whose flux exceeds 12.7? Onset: 3842.0 angstroms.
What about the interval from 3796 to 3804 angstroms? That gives 3803.0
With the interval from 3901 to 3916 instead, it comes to 3902.0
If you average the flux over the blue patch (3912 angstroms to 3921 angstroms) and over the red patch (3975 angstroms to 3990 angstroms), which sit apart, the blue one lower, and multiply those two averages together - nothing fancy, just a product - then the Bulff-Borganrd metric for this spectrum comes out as 200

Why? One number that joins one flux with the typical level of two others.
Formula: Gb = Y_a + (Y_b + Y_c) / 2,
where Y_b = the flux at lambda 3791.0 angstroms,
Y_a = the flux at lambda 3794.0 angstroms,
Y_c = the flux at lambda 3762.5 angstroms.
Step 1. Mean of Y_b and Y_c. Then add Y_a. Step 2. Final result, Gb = 24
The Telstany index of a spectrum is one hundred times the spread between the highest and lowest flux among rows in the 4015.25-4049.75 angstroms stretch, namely 128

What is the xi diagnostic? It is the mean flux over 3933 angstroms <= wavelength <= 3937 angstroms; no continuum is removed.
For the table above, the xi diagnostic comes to 10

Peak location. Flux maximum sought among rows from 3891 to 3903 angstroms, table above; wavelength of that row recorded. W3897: 3900.5 angstroms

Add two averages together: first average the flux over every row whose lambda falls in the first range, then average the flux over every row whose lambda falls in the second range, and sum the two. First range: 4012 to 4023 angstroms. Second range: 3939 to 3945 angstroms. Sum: 28.5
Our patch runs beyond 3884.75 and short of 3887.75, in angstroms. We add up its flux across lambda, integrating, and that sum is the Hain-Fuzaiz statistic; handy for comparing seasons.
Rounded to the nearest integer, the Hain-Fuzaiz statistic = 31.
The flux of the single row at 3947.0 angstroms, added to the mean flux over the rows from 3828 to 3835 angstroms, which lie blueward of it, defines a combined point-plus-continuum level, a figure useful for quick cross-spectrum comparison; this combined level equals 24.6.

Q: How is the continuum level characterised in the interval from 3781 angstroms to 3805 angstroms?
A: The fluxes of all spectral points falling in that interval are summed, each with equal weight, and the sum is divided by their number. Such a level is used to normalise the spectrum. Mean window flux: 11.7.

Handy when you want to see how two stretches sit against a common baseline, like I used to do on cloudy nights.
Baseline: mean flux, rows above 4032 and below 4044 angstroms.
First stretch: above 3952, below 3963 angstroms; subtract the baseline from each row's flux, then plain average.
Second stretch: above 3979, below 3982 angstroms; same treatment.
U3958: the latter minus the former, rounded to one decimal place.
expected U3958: 0.3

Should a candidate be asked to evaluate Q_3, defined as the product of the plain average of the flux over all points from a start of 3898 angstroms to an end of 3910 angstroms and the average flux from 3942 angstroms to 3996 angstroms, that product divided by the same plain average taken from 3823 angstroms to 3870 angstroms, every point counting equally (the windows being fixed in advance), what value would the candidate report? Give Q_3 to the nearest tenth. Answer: 13.7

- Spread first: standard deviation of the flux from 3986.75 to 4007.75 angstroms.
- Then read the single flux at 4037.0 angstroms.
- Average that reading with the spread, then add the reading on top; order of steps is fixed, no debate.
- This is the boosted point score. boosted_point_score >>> 21.4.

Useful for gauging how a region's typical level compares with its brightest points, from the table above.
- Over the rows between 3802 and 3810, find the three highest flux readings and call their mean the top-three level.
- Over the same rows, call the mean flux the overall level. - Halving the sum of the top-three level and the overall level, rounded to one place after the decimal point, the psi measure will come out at 13.2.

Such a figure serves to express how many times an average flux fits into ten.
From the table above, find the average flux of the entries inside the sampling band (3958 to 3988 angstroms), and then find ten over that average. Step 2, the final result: 0.84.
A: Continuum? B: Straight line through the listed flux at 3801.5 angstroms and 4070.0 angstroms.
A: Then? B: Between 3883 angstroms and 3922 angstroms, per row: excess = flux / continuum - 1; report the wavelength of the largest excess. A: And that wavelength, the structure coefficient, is 3911.0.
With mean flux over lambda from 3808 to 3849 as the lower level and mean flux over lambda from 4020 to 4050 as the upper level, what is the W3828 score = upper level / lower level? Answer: 1.17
